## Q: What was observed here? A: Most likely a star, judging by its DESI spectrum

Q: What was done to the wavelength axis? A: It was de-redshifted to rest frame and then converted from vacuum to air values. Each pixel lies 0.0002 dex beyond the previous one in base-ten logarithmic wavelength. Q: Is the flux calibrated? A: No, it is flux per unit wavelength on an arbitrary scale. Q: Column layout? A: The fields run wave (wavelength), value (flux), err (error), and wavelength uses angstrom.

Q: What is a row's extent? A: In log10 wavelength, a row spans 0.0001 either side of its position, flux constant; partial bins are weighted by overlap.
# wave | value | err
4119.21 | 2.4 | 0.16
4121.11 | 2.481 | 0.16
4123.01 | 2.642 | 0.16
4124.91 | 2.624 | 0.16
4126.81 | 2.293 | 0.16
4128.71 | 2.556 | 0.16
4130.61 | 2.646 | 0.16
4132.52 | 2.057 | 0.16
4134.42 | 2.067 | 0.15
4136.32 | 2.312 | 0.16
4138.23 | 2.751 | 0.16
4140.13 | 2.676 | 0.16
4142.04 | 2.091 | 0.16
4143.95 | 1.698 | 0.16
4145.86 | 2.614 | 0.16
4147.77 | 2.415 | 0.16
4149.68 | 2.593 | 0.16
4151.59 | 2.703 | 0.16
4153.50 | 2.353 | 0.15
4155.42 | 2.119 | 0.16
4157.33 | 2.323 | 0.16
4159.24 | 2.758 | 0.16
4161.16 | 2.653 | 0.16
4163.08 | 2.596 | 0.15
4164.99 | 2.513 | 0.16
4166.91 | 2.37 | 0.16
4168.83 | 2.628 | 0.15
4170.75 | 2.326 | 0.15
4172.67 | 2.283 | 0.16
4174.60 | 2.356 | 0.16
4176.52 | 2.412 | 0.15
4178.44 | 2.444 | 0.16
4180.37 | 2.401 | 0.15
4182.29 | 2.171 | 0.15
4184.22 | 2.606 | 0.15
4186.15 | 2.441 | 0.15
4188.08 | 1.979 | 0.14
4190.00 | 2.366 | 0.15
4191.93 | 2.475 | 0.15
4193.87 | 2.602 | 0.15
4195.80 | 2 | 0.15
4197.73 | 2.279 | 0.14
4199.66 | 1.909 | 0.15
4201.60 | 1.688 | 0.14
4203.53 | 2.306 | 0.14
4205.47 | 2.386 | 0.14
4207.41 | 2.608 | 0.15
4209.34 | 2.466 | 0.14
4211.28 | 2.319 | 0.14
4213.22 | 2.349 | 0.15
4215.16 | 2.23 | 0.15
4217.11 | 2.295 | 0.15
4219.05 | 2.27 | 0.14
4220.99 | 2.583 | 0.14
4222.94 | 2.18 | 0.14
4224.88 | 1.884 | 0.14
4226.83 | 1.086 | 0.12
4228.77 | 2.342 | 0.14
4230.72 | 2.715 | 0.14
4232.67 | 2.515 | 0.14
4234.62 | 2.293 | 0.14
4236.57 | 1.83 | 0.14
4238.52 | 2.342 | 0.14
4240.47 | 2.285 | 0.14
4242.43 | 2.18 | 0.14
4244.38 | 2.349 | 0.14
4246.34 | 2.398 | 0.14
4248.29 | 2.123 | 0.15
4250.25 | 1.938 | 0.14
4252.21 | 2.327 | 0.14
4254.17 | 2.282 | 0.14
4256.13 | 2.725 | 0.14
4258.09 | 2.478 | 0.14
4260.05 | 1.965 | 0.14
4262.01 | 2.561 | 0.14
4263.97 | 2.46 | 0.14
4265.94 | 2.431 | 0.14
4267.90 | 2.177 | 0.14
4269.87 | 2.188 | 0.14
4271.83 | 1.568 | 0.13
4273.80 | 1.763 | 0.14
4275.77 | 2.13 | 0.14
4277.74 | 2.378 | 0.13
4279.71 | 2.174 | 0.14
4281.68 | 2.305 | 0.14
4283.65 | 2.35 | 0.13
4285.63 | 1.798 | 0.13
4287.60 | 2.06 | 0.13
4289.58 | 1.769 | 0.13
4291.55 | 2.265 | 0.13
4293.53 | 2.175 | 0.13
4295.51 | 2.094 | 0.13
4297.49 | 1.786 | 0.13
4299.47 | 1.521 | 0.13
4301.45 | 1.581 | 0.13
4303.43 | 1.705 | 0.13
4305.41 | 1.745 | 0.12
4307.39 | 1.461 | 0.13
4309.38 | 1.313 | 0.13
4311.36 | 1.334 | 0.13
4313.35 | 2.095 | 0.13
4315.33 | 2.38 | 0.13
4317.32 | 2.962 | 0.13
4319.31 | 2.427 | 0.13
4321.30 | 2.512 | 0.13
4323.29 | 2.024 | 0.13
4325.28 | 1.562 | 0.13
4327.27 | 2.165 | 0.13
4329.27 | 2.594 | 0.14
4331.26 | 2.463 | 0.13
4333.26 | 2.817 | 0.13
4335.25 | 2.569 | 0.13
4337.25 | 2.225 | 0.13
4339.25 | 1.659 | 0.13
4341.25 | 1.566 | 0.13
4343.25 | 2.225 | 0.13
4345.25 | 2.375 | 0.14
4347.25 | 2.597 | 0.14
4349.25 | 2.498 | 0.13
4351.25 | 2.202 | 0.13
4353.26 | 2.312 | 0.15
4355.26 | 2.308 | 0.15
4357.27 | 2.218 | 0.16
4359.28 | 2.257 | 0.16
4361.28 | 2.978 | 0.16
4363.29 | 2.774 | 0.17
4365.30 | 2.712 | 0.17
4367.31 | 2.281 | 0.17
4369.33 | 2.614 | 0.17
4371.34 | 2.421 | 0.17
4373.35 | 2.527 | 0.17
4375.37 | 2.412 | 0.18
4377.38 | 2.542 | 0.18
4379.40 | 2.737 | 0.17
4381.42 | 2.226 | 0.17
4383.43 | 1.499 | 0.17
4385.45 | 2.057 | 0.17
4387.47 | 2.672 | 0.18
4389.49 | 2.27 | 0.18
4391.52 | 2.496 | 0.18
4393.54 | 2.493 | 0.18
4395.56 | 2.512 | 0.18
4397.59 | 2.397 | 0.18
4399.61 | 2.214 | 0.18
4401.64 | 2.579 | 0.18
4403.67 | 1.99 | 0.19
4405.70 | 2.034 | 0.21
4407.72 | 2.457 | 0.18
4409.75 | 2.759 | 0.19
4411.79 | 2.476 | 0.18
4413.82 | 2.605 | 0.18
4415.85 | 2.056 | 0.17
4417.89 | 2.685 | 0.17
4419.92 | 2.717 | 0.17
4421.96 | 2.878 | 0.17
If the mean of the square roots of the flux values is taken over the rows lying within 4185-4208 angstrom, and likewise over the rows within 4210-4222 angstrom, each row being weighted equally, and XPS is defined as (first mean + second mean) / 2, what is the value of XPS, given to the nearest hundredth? 1.51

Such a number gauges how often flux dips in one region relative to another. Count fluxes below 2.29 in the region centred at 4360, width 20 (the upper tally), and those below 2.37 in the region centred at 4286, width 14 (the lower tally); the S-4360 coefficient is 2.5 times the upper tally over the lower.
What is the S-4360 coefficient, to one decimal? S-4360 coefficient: 1.4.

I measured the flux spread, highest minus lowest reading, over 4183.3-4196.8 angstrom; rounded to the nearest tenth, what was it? 0.6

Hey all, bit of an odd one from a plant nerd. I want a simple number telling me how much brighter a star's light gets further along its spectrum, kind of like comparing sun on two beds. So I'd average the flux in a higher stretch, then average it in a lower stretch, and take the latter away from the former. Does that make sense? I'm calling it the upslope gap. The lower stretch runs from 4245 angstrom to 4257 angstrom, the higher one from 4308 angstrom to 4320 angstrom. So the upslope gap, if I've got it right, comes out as -0.2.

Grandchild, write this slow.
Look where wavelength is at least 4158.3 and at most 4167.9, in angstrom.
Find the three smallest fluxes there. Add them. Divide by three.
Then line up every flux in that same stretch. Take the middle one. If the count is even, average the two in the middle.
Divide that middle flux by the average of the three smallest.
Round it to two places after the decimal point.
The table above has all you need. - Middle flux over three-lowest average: 1.04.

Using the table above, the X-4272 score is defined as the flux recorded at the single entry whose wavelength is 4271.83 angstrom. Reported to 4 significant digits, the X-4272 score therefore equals 1.568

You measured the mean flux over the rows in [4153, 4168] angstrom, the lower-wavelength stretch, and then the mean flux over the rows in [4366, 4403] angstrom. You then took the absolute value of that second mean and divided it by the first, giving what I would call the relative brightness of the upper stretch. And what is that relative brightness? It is 0.97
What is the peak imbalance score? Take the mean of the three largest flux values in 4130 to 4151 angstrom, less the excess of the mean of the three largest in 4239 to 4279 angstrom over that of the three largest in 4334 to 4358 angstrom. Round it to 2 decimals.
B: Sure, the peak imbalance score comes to 2.66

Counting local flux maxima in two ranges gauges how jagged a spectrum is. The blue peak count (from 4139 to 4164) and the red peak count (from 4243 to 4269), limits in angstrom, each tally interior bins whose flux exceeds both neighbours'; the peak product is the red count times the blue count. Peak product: 12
